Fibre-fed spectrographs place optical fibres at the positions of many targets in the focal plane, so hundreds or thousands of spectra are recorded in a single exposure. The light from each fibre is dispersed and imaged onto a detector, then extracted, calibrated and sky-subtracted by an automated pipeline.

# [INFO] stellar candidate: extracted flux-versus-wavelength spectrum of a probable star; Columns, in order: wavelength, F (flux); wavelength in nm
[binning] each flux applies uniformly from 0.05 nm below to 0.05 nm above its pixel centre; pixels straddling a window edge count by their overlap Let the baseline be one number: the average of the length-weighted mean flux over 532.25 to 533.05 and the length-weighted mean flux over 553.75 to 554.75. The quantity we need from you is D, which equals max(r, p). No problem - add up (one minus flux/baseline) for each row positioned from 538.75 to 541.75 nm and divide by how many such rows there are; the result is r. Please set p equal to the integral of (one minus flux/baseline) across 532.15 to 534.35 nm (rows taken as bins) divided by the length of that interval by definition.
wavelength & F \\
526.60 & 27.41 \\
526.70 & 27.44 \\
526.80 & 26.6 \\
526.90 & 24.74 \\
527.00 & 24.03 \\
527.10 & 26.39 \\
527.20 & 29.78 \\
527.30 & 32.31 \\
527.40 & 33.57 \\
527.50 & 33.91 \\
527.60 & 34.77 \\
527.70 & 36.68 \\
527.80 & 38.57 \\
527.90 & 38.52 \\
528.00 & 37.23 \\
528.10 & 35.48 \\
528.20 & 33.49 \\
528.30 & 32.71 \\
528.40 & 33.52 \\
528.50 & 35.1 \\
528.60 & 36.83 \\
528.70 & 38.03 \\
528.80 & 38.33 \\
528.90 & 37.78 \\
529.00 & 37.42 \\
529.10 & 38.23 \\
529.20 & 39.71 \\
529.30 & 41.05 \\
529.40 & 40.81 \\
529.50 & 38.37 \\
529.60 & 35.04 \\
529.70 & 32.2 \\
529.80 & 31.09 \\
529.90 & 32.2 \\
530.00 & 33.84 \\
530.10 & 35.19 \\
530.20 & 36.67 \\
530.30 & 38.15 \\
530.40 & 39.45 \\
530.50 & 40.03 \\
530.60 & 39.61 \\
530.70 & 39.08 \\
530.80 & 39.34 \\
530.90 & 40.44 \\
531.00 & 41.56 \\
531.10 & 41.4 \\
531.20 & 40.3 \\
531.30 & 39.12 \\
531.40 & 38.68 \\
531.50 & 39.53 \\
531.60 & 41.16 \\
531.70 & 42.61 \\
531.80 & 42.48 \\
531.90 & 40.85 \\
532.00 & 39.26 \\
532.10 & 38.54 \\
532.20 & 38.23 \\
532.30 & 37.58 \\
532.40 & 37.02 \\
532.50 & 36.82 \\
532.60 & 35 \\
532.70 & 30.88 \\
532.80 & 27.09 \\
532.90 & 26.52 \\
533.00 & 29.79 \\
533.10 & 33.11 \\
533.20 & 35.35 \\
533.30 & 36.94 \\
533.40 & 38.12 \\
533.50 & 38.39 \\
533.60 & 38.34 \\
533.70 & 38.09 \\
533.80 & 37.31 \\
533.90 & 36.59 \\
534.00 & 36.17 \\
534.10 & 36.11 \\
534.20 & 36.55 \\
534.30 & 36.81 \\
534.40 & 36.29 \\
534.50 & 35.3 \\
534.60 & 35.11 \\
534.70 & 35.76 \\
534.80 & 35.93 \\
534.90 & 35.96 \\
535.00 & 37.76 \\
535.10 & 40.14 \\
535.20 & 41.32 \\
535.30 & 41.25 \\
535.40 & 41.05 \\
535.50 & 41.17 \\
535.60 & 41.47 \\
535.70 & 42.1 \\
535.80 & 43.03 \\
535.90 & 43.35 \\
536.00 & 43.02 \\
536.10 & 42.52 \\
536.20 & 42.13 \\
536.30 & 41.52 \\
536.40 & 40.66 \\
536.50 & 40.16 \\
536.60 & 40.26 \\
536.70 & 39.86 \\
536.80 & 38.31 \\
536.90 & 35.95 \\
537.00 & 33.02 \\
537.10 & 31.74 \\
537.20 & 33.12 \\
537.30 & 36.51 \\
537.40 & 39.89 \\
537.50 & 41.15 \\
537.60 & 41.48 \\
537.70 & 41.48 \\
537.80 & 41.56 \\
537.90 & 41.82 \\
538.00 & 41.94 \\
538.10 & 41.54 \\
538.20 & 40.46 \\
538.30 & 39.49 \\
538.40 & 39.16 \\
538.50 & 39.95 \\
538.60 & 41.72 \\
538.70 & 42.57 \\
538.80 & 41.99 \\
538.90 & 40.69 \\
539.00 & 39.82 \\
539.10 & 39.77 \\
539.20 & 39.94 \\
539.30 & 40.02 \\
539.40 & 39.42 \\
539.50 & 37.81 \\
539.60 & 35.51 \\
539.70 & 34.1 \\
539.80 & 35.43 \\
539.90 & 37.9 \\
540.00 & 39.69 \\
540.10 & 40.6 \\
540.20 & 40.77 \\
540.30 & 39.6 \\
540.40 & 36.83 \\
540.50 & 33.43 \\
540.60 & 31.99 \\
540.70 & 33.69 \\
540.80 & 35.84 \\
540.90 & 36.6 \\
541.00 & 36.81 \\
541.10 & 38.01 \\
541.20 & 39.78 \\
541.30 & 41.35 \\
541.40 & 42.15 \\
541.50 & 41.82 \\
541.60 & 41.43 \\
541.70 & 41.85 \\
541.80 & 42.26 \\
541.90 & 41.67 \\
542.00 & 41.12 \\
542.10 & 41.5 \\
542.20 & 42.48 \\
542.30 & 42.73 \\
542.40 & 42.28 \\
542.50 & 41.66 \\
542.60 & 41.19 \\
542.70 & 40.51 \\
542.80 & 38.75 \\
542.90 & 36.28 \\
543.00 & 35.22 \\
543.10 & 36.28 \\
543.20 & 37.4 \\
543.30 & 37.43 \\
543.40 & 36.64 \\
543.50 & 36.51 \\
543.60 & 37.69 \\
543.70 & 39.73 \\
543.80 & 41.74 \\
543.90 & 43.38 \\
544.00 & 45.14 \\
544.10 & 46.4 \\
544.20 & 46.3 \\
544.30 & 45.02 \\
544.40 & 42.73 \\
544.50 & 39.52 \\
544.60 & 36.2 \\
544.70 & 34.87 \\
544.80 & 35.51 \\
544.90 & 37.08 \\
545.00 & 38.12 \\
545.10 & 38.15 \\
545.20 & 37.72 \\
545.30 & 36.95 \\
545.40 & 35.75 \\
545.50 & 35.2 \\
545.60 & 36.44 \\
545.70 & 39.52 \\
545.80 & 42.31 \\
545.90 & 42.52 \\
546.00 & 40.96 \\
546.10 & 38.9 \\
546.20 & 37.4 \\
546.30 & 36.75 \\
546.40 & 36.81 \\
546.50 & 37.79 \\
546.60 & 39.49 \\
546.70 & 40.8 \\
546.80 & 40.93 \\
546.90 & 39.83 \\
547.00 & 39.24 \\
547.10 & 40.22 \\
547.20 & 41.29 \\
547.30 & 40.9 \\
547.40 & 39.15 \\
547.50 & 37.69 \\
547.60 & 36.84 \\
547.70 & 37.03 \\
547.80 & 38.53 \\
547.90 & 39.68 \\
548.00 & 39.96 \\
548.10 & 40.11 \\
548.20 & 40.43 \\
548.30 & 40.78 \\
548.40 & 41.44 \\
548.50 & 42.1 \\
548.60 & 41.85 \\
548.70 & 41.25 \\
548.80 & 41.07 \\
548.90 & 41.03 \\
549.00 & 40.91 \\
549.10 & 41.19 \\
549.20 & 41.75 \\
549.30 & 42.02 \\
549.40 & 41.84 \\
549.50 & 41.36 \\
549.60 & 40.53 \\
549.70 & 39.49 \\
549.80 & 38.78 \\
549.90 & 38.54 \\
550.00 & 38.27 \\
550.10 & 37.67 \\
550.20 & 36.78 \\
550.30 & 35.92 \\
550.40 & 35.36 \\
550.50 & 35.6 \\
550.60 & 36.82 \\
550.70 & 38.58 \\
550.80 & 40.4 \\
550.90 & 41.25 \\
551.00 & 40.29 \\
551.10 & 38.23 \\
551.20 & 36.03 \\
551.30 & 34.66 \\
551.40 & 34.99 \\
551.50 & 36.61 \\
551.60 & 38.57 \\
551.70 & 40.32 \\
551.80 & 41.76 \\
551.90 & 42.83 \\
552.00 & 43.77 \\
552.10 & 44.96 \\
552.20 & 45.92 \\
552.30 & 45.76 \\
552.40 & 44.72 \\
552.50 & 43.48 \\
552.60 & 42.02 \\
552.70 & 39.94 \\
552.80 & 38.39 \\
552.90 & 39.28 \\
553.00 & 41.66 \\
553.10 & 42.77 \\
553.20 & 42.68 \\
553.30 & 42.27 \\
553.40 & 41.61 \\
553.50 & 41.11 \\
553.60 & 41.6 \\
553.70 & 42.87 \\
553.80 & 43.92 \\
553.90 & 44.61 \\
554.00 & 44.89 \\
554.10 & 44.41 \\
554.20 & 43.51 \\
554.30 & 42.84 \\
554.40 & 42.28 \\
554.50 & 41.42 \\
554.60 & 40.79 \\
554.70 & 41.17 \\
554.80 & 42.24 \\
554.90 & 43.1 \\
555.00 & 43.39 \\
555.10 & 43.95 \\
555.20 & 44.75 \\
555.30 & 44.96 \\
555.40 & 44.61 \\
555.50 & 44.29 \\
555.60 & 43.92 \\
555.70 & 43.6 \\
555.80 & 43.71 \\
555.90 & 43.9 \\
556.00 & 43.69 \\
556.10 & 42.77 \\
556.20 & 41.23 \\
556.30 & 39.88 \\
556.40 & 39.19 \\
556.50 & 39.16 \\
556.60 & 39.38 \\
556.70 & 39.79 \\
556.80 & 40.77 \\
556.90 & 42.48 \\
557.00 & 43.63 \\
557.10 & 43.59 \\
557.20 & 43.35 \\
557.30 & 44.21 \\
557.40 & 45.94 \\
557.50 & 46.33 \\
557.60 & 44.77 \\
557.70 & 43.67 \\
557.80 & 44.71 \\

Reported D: 0.07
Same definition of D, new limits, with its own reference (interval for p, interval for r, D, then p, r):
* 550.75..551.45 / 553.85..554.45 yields -0.01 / -0.01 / -0.158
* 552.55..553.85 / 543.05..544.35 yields -0.08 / -0.10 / -0.078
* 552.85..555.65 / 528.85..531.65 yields -0.01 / -0.14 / -0.009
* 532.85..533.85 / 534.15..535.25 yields 0.07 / 0.07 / 0.021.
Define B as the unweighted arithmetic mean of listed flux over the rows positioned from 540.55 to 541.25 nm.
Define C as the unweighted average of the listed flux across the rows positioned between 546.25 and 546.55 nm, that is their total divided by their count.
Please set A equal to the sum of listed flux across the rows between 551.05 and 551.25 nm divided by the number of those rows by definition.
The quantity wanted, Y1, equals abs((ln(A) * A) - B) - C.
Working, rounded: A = 37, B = 36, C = 37.1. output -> 61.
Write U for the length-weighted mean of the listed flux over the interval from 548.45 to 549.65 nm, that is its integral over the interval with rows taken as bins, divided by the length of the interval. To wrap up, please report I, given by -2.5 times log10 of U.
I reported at -4.04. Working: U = 41.4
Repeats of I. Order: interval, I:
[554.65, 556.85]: -4.07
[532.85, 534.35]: -3.88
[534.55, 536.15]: -4.01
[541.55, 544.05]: -4.01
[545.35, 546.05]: -3.98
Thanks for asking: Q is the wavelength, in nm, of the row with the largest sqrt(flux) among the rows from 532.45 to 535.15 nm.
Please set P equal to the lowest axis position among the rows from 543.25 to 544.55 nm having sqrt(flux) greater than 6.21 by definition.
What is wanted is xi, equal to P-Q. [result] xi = 8.60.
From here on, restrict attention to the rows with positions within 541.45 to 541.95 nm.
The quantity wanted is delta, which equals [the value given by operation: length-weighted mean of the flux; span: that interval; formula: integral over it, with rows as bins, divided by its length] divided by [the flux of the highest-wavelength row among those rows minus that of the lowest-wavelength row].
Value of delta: -279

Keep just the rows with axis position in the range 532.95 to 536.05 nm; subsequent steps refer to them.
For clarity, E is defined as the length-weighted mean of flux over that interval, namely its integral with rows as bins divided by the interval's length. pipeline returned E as 38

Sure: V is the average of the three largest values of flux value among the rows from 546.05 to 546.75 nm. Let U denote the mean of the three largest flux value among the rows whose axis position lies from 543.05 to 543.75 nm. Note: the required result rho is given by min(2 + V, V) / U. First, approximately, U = 38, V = 39.7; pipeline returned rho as 1.04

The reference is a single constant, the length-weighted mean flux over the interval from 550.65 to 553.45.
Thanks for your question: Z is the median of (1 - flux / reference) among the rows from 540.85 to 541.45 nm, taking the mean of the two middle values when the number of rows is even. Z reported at 0.05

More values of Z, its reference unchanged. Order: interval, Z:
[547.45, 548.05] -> 0.07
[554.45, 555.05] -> -0.02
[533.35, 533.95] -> 0.07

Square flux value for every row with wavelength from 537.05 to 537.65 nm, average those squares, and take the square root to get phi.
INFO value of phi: 37.5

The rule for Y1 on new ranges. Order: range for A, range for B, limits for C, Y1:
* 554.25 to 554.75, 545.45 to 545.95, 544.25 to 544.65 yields 75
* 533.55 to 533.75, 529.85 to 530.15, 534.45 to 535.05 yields 70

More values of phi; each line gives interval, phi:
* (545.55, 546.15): 40.2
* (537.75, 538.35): 41.1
